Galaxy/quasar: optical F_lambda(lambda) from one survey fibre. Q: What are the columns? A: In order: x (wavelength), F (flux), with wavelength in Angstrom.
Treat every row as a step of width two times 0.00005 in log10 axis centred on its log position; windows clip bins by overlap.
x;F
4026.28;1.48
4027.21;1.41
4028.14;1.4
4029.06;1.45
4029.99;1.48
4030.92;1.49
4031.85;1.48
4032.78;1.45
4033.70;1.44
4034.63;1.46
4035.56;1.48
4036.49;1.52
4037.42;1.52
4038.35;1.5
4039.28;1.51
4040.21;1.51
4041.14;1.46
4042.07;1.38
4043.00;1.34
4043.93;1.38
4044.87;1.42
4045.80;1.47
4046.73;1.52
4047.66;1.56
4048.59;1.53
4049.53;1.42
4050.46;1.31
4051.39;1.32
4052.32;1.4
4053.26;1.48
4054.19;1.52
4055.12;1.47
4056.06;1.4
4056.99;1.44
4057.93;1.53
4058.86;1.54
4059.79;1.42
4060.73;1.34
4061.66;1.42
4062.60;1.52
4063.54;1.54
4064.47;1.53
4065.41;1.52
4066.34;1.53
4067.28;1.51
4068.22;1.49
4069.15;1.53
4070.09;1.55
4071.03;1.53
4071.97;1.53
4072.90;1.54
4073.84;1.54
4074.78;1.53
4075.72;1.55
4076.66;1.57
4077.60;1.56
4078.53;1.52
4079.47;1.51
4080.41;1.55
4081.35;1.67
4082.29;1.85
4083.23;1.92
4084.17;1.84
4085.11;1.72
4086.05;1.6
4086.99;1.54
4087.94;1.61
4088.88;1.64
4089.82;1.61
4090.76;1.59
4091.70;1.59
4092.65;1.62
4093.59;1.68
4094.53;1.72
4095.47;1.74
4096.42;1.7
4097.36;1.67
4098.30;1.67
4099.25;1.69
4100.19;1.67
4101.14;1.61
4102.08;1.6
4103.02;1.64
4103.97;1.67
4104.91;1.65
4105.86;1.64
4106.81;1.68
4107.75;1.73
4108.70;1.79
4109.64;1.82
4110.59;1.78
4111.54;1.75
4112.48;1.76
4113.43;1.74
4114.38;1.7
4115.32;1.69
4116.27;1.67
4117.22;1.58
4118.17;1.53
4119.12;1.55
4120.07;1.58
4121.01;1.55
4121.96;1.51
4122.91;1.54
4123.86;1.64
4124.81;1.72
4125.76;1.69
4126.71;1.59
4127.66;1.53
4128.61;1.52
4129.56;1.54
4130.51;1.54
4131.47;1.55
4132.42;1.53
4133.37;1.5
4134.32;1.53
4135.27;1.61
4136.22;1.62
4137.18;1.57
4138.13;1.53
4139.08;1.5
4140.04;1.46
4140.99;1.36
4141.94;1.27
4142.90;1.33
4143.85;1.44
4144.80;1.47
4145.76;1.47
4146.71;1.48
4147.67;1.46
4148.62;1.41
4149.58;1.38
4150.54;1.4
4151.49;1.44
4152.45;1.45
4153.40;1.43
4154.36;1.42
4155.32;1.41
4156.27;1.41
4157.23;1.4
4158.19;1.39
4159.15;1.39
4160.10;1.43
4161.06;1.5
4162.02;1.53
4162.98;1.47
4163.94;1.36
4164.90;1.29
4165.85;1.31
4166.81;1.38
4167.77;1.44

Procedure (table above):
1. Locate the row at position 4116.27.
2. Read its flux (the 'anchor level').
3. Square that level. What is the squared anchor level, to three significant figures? 2.79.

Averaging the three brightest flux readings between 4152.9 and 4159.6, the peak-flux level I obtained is 1.42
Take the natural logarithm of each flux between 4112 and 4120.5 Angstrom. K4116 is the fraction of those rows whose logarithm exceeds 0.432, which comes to 0.89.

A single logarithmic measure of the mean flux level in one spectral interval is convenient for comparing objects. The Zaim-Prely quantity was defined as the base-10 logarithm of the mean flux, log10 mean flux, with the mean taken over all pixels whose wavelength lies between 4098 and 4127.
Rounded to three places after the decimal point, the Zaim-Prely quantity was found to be 0.220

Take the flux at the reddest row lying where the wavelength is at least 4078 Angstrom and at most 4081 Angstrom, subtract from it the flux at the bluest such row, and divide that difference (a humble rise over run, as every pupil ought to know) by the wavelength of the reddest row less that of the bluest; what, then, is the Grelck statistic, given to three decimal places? 0.016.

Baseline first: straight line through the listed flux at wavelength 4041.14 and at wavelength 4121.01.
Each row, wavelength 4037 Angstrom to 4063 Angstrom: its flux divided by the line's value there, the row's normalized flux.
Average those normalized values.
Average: 0.99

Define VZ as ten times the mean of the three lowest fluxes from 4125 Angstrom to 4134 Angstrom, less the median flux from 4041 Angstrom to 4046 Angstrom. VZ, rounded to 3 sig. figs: 13.8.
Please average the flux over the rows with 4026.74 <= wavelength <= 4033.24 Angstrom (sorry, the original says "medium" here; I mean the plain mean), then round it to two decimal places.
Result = 1.45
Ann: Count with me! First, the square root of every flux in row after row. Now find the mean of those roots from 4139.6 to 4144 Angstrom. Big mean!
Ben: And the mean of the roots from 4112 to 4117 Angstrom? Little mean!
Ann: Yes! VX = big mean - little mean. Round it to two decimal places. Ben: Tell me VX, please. -0.14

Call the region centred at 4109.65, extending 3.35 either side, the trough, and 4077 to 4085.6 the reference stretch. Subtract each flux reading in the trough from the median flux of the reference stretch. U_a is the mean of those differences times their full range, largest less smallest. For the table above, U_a -0.012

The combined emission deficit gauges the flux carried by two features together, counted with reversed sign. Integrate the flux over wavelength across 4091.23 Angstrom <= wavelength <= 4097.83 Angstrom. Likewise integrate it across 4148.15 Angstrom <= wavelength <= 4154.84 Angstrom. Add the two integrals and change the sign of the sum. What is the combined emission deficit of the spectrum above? -20.5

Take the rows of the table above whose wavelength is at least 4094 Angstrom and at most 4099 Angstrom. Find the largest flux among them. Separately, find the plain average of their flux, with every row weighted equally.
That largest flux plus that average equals 3.4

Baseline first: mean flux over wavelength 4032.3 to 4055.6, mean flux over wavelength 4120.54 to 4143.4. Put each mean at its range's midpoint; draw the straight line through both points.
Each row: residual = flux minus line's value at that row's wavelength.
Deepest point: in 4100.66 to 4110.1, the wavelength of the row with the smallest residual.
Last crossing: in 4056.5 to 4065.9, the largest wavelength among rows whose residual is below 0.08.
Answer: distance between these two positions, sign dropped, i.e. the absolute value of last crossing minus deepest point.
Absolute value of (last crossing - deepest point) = 36.7 Angstrom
